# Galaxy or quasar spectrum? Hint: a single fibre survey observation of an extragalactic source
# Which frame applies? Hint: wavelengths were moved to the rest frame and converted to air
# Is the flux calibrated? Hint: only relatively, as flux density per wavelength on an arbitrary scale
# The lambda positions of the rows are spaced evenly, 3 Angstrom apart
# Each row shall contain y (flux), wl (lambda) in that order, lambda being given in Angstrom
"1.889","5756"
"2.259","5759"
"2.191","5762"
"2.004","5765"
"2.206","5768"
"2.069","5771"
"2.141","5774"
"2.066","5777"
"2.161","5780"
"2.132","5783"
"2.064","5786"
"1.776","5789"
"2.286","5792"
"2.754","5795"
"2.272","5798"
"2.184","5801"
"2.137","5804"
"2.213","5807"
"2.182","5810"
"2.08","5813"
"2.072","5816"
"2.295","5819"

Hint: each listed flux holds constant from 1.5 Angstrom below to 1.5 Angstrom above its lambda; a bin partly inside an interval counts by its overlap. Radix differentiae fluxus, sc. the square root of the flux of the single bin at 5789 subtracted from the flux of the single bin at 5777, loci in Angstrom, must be 0.5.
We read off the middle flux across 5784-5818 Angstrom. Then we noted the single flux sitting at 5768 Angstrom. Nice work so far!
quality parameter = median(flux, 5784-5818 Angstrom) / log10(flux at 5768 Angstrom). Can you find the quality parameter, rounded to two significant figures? 6.4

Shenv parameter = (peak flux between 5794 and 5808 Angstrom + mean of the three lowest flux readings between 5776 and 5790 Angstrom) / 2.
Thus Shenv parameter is 2.36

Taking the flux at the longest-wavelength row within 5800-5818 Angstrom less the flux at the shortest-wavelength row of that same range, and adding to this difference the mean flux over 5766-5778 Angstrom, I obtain 2.01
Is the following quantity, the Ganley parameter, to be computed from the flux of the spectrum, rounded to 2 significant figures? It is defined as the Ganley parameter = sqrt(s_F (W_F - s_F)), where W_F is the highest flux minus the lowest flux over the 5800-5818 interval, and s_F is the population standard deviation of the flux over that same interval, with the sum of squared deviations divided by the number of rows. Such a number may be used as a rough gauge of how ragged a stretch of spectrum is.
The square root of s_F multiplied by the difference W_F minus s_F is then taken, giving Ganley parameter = 0.068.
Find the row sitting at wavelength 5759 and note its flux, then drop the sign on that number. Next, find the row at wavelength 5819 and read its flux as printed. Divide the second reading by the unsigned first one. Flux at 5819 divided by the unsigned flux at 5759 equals 1.016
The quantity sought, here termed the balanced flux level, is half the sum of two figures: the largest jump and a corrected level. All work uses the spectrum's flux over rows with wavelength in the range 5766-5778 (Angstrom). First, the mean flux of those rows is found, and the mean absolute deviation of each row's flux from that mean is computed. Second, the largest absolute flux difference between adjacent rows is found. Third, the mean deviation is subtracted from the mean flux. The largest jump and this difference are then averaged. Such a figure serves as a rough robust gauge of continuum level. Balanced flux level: 1.10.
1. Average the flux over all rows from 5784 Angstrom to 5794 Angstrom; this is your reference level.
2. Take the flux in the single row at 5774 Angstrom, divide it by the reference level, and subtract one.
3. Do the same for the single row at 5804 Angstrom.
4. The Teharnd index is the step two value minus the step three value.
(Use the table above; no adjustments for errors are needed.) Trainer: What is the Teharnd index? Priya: 0.002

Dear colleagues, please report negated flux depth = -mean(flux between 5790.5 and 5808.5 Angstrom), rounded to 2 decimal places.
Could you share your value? -2.31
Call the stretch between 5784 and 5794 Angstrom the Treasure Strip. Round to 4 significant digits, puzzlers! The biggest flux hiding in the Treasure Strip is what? 2.286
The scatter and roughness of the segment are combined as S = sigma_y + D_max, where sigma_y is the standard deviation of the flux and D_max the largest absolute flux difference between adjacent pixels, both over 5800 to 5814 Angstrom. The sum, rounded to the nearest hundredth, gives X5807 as 0.15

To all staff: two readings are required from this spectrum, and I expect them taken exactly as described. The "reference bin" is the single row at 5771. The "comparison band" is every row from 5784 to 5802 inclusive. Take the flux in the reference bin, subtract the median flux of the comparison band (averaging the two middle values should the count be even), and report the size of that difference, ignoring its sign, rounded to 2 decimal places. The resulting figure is 0.16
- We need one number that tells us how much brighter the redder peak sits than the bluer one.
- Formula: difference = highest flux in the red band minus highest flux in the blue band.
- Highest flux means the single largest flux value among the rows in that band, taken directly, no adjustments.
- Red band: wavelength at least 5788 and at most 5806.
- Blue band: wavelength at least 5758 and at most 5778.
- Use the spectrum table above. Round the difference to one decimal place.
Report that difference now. 0.5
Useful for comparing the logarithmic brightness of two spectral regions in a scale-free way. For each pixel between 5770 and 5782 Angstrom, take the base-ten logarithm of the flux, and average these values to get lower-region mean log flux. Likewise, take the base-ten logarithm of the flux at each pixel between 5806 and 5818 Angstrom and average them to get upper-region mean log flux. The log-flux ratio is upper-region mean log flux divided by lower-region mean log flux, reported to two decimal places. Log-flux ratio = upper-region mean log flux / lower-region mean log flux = 1.02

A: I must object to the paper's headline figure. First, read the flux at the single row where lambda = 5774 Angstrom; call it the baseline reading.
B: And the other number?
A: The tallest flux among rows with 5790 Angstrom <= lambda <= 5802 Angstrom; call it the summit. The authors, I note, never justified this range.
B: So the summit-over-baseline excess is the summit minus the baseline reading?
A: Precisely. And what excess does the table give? 0.61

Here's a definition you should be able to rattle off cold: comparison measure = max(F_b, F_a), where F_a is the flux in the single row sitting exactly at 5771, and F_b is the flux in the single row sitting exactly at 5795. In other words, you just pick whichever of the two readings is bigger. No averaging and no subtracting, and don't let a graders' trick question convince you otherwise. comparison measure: 2.75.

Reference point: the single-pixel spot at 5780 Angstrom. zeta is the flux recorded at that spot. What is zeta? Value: 2.161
